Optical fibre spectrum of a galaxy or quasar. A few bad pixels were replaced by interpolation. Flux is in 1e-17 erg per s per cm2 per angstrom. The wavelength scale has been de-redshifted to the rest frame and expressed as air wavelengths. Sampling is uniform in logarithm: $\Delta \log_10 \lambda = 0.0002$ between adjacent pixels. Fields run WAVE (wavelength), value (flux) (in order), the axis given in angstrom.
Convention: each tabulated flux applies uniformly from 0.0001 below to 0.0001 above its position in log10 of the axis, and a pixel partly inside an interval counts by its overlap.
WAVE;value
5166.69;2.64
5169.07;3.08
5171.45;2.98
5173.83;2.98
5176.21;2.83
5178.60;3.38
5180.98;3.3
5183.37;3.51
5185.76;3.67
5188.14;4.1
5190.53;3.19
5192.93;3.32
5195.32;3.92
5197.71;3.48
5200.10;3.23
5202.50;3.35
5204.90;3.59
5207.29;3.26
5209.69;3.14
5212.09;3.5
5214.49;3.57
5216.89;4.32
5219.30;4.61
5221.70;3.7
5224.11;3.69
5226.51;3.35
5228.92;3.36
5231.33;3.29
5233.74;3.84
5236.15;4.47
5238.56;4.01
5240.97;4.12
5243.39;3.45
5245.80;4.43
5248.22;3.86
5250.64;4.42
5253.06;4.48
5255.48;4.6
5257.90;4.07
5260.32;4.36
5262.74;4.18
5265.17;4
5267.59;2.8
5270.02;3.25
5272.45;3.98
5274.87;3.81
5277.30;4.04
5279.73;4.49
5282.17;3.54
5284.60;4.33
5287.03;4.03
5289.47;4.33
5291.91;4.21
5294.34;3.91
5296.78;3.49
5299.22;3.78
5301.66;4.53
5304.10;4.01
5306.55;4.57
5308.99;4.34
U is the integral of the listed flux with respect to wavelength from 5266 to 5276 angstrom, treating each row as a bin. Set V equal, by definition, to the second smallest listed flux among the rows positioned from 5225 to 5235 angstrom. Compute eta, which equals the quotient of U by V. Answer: 10.4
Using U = 34.8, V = 3.35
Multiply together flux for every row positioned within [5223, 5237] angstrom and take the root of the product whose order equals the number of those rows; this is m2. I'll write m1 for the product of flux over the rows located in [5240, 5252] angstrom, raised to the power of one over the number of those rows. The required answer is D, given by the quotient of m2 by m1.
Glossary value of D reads 0.90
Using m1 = 4.0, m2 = 3.65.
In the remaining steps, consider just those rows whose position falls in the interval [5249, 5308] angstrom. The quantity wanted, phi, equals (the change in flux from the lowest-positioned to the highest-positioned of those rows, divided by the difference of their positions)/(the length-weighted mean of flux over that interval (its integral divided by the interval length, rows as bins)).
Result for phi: 0.001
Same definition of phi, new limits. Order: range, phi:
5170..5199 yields 0.006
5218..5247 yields -0.002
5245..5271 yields -0.012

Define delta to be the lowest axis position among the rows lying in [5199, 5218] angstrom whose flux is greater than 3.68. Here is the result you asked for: 5216.89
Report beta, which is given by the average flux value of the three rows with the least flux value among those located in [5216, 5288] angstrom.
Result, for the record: 3.11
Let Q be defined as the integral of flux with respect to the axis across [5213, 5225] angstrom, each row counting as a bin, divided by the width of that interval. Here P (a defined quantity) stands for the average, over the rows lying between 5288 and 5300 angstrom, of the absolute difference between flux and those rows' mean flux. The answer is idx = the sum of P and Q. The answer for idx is 4.23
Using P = 0.26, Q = 3.97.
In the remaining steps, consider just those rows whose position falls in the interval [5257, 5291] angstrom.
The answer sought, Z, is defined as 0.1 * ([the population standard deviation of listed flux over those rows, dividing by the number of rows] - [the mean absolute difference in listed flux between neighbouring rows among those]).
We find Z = -0.003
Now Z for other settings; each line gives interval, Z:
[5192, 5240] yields 0.007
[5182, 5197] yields -0.013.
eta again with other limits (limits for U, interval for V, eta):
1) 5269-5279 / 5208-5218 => 10.9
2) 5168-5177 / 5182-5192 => 7.6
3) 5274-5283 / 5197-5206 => 10.7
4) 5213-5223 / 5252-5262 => 9.2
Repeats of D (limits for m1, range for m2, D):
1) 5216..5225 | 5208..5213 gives 0.82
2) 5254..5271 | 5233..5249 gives 1.04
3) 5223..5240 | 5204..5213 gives 0.91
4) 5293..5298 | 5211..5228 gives 1.03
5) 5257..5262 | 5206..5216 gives 0.80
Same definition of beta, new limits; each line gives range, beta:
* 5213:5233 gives 3.33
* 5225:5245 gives 3.33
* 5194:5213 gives 3.21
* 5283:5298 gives 3.81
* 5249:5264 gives 4.20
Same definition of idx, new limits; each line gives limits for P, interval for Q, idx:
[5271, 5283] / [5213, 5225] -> 4.21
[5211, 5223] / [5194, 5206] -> 3.93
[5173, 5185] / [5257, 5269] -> 4.10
